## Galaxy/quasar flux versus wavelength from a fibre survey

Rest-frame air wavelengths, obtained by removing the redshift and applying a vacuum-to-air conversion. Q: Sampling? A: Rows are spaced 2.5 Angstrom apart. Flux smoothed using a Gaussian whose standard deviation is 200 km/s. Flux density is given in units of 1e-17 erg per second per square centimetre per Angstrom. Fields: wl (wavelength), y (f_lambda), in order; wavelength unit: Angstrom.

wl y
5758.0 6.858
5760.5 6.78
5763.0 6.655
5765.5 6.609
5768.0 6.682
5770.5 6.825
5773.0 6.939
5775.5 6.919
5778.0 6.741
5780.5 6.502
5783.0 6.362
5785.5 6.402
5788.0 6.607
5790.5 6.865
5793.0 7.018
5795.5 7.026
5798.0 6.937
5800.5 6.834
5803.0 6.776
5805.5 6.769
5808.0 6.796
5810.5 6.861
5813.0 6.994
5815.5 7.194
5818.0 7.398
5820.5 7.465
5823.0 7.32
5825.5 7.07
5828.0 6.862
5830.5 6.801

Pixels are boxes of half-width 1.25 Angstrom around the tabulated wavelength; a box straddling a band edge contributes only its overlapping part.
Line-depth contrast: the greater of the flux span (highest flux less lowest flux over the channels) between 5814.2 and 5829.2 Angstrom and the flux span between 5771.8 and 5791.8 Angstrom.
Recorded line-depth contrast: 0.60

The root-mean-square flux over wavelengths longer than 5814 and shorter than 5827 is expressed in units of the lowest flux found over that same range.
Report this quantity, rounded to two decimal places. 1.03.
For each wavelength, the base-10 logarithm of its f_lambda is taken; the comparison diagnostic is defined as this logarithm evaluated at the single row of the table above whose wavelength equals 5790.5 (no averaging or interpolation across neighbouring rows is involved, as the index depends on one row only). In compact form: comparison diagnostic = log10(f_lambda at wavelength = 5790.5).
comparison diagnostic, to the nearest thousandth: 0.837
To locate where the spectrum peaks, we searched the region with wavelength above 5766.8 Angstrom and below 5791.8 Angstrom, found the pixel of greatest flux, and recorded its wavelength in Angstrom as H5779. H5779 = 5773.0 Angstrom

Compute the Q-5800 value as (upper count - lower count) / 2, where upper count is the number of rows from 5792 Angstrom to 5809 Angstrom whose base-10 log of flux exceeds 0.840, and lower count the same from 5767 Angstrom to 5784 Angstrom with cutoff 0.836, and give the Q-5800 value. 0.50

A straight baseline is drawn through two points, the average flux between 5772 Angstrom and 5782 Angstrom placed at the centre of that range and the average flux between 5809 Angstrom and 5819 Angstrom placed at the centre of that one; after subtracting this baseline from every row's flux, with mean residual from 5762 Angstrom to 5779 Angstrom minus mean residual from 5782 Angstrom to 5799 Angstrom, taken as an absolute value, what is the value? 0.20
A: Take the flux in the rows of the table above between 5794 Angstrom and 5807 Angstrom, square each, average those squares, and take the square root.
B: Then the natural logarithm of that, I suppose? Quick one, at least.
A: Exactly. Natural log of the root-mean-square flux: 1.93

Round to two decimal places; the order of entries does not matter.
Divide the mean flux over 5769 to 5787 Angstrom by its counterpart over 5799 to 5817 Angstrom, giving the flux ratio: 0.97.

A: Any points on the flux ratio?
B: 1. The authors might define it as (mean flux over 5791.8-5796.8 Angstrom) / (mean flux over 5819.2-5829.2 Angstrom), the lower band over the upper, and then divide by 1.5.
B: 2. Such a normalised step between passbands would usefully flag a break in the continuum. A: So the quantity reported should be 0.652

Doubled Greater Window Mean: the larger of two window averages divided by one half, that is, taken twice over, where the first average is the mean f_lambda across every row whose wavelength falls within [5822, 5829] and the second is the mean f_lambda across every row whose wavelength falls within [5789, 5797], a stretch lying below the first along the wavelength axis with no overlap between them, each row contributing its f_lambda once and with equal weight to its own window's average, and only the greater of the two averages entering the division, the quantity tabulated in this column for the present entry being 14.2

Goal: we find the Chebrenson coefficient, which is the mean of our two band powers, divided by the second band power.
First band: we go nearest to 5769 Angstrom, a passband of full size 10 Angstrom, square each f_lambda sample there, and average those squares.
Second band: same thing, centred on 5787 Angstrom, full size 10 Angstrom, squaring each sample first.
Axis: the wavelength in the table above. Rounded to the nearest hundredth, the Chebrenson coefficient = 1.03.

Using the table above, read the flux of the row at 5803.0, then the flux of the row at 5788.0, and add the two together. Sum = 13.4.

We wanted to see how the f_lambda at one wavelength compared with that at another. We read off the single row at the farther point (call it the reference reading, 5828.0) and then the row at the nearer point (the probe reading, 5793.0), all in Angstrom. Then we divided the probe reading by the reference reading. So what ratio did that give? 1.02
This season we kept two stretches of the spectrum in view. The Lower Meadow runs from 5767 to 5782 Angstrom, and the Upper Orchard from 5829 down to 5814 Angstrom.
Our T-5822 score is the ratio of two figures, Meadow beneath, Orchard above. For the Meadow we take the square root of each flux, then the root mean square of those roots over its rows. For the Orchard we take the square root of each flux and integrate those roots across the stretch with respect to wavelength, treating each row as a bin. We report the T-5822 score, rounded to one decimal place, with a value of 15.5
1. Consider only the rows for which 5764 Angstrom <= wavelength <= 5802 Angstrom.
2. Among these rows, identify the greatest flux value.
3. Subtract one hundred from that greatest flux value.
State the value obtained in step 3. -93.0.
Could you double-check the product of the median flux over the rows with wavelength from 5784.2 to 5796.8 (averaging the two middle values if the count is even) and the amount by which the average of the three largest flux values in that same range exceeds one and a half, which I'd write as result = 37.5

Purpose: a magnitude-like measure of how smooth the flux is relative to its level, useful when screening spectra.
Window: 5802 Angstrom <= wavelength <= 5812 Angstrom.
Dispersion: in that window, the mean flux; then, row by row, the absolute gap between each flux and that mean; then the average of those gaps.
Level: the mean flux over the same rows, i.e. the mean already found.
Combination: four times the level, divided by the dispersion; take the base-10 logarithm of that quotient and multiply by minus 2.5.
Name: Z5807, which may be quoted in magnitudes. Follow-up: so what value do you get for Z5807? -7.4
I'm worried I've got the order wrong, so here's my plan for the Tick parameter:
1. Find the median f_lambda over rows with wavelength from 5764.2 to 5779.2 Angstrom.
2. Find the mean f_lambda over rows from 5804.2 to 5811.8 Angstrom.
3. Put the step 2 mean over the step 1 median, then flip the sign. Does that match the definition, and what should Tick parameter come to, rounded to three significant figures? -1.00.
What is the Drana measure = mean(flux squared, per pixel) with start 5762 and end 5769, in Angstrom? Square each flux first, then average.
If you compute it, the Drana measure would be 44.2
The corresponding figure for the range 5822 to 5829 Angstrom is 50.2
